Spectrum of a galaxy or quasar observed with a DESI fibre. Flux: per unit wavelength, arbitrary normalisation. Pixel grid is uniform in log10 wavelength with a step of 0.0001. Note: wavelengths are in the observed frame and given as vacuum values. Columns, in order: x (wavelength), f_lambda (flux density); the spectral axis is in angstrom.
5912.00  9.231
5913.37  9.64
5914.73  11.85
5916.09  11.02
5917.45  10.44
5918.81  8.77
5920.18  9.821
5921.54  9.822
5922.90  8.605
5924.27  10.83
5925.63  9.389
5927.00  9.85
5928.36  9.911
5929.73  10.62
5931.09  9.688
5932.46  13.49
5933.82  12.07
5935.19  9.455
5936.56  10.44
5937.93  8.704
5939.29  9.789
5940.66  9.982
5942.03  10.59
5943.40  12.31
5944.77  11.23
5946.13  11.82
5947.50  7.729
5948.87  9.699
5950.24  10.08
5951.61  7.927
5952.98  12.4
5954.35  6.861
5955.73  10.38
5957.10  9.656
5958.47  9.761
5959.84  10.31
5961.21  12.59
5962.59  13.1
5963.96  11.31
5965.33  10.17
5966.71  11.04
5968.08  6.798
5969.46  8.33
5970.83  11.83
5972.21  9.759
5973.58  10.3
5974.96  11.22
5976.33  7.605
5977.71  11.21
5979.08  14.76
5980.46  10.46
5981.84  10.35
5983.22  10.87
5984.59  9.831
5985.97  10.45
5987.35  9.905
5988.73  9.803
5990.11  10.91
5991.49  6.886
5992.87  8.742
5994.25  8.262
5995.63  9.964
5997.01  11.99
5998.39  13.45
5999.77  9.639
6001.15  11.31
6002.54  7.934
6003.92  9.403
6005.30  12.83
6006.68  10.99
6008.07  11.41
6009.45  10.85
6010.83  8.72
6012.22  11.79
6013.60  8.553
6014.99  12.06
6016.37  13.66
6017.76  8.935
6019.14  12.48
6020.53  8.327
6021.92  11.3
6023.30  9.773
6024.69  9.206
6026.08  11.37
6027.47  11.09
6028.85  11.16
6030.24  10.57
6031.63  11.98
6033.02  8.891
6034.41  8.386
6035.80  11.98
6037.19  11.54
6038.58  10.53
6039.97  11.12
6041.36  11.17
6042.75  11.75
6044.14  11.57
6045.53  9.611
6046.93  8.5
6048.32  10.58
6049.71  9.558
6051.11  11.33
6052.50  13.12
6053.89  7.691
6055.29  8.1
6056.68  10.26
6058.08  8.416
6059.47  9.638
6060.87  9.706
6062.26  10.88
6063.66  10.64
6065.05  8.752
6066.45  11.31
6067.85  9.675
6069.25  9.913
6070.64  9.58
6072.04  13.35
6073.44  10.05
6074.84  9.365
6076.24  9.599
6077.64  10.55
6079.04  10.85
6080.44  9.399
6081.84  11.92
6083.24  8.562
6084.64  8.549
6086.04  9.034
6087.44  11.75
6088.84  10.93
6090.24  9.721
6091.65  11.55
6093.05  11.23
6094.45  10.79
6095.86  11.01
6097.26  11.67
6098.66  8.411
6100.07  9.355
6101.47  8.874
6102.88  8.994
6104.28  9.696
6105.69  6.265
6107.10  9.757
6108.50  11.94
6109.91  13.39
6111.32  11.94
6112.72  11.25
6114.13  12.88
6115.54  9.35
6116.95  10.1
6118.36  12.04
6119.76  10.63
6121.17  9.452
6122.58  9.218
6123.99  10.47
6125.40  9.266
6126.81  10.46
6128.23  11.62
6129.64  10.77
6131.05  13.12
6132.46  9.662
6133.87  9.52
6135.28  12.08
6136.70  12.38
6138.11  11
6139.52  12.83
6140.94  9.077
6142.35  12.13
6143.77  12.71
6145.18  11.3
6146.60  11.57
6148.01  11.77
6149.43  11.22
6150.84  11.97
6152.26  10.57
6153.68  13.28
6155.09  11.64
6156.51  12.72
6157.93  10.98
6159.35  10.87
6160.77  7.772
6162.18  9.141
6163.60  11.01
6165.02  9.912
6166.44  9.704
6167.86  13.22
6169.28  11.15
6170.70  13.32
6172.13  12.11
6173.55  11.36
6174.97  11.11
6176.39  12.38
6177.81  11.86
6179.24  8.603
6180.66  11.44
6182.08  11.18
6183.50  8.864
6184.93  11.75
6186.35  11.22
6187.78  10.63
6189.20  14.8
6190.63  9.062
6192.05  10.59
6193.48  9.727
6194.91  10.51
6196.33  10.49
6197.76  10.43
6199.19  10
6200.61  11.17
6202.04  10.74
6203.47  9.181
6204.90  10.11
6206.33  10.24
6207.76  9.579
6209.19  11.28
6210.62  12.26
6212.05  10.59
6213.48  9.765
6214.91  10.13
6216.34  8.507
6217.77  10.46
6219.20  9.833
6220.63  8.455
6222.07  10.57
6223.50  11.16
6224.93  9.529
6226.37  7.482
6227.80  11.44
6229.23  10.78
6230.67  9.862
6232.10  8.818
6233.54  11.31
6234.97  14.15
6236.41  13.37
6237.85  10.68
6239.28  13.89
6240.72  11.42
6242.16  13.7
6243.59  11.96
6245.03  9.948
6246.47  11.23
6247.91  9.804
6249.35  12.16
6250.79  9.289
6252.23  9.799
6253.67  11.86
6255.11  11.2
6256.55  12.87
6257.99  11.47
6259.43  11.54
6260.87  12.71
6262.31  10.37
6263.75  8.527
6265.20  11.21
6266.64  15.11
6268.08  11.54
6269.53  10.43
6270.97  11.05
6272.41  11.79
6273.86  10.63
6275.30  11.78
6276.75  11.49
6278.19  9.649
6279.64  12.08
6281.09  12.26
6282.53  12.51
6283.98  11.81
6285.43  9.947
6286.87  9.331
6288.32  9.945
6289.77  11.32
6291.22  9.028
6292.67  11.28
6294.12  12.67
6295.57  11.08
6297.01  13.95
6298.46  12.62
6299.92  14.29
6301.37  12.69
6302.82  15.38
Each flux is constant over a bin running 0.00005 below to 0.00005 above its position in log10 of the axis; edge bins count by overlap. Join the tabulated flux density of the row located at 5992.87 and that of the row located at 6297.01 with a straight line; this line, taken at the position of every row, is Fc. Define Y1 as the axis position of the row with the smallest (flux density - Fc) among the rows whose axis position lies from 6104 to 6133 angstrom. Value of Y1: 6105.69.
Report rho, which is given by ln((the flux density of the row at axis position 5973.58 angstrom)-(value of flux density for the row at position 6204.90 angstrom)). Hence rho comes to -1.7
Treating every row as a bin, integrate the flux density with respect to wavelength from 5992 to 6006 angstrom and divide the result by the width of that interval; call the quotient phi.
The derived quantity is 10.3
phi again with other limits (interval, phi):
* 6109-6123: 11.1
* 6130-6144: 11.4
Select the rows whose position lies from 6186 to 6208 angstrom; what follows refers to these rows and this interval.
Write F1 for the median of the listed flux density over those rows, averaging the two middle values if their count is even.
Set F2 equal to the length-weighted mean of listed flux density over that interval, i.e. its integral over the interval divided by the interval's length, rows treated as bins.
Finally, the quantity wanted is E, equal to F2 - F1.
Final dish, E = 0.1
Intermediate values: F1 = 10.5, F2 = 10.5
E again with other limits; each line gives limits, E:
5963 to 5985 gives 0.0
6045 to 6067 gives 0.2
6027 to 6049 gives -0.5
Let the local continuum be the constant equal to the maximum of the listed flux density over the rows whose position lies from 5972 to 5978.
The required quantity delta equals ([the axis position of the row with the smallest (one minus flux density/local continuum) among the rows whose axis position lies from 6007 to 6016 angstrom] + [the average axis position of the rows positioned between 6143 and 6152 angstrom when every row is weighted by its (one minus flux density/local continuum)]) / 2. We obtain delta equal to 6080.7 angstrom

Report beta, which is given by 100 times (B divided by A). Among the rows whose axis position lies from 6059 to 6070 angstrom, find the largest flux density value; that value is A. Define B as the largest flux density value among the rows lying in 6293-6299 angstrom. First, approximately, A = 11.31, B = 13.95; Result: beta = 123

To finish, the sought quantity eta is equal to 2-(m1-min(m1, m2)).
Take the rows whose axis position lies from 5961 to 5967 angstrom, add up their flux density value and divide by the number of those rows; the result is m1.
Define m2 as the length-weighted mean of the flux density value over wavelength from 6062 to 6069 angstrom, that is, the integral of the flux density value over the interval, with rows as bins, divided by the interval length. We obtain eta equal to 0.5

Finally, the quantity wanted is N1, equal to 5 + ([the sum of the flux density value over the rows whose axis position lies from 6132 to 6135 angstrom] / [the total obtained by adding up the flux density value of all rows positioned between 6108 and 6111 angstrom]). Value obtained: 5.76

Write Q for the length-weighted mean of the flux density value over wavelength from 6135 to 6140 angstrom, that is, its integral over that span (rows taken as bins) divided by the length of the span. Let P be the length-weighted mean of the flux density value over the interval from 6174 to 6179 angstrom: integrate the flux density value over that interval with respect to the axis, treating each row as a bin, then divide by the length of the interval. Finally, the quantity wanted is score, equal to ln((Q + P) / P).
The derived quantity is 0.72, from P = 11.5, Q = 12.0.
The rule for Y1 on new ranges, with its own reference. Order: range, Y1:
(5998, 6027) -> 6002.54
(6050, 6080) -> 6053.89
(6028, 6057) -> 6053.89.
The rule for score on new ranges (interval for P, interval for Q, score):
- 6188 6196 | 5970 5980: 0.69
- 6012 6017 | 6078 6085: 0.62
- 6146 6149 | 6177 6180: 0.63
